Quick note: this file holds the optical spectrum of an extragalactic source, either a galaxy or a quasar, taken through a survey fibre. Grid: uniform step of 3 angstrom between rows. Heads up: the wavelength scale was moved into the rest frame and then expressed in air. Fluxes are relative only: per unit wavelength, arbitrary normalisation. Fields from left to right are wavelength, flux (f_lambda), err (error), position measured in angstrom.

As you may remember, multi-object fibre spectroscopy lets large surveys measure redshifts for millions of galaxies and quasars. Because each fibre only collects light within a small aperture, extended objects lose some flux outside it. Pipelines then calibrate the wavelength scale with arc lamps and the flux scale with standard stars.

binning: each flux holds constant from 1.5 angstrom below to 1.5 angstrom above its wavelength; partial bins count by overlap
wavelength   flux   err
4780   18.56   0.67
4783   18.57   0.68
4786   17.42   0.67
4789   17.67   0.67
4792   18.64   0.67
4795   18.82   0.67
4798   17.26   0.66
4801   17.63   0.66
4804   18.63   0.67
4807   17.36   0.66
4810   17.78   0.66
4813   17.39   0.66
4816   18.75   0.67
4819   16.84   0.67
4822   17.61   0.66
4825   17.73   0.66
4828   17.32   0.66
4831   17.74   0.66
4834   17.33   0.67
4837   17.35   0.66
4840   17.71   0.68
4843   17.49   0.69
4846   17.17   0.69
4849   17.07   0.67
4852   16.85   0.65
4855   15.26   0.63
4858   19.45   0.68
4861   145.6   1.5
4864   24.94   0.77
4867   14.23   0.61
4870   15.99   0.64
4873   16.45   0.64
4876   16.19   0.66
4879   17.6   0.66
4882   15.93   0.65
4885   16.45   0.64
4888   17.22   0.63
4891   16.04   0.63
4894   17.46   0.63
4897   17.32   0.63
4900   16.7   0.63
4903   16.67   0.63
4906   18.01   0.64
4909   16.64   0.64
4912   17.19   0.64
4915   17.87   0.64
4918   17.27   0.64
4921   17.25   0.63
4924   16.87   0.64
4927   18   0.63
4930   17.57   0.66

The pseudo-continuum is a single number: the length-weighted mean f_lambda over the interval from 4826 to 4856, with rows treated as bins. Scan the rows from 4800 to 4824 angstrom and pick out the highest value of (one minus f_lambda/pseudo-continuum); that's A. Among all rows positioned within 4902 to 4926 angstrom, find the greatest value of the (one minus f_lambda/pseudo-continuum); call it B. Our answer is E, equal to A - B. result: -0.01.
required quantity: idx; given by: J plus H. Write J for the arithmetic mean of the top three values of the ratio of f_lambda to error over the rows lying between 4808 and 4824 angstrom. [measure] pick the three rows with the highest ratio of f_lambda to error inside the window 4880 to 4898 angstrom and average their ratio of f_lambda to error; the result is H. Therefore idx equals 54.7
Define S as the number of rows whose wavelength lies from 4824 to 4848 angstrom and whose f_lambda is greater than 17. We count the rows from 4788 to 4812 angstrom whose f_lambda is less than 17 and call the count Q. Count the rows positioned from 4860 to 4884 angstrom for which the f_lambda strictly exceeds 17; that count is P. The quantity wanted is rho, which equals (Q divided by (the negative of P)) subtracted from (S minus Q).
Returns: 8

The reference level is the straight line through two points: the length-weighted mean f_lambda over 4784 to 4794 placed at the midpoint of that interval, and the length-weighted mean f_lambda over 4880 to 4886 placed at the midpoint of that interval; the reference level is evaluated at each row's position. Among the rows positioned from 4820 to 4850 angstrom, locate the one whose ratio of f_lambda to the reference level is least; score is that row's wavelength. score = 4828 angstrom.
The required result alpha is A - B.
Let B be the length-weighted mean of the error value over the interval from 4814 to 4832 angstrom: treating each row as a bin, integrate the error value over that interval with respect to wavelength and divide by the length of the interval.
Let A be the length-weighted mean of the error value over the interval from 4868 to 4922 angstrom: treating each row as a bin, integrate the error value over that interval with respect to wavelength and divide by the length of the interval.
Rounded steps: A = 0.64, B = 0.663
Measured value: -0.02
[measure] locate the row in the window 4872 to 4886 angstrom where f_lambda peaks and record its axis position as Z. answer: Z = 4879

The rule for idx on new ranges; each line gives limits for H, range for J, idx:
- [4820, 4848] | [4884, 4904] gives 54.3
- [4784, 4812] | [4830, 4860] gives 55.2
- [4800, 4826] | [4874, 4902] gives 55.1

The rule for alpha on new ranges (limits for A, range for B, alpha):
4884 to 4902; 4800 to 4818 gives -0.03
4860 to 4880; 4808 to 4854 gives 0.10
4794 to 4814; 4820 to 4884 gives -0.04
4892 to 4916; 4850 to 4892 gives -0.08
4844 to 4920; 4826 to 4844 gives 0.01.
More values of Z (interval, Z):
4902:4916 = 4906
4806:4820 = 4816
